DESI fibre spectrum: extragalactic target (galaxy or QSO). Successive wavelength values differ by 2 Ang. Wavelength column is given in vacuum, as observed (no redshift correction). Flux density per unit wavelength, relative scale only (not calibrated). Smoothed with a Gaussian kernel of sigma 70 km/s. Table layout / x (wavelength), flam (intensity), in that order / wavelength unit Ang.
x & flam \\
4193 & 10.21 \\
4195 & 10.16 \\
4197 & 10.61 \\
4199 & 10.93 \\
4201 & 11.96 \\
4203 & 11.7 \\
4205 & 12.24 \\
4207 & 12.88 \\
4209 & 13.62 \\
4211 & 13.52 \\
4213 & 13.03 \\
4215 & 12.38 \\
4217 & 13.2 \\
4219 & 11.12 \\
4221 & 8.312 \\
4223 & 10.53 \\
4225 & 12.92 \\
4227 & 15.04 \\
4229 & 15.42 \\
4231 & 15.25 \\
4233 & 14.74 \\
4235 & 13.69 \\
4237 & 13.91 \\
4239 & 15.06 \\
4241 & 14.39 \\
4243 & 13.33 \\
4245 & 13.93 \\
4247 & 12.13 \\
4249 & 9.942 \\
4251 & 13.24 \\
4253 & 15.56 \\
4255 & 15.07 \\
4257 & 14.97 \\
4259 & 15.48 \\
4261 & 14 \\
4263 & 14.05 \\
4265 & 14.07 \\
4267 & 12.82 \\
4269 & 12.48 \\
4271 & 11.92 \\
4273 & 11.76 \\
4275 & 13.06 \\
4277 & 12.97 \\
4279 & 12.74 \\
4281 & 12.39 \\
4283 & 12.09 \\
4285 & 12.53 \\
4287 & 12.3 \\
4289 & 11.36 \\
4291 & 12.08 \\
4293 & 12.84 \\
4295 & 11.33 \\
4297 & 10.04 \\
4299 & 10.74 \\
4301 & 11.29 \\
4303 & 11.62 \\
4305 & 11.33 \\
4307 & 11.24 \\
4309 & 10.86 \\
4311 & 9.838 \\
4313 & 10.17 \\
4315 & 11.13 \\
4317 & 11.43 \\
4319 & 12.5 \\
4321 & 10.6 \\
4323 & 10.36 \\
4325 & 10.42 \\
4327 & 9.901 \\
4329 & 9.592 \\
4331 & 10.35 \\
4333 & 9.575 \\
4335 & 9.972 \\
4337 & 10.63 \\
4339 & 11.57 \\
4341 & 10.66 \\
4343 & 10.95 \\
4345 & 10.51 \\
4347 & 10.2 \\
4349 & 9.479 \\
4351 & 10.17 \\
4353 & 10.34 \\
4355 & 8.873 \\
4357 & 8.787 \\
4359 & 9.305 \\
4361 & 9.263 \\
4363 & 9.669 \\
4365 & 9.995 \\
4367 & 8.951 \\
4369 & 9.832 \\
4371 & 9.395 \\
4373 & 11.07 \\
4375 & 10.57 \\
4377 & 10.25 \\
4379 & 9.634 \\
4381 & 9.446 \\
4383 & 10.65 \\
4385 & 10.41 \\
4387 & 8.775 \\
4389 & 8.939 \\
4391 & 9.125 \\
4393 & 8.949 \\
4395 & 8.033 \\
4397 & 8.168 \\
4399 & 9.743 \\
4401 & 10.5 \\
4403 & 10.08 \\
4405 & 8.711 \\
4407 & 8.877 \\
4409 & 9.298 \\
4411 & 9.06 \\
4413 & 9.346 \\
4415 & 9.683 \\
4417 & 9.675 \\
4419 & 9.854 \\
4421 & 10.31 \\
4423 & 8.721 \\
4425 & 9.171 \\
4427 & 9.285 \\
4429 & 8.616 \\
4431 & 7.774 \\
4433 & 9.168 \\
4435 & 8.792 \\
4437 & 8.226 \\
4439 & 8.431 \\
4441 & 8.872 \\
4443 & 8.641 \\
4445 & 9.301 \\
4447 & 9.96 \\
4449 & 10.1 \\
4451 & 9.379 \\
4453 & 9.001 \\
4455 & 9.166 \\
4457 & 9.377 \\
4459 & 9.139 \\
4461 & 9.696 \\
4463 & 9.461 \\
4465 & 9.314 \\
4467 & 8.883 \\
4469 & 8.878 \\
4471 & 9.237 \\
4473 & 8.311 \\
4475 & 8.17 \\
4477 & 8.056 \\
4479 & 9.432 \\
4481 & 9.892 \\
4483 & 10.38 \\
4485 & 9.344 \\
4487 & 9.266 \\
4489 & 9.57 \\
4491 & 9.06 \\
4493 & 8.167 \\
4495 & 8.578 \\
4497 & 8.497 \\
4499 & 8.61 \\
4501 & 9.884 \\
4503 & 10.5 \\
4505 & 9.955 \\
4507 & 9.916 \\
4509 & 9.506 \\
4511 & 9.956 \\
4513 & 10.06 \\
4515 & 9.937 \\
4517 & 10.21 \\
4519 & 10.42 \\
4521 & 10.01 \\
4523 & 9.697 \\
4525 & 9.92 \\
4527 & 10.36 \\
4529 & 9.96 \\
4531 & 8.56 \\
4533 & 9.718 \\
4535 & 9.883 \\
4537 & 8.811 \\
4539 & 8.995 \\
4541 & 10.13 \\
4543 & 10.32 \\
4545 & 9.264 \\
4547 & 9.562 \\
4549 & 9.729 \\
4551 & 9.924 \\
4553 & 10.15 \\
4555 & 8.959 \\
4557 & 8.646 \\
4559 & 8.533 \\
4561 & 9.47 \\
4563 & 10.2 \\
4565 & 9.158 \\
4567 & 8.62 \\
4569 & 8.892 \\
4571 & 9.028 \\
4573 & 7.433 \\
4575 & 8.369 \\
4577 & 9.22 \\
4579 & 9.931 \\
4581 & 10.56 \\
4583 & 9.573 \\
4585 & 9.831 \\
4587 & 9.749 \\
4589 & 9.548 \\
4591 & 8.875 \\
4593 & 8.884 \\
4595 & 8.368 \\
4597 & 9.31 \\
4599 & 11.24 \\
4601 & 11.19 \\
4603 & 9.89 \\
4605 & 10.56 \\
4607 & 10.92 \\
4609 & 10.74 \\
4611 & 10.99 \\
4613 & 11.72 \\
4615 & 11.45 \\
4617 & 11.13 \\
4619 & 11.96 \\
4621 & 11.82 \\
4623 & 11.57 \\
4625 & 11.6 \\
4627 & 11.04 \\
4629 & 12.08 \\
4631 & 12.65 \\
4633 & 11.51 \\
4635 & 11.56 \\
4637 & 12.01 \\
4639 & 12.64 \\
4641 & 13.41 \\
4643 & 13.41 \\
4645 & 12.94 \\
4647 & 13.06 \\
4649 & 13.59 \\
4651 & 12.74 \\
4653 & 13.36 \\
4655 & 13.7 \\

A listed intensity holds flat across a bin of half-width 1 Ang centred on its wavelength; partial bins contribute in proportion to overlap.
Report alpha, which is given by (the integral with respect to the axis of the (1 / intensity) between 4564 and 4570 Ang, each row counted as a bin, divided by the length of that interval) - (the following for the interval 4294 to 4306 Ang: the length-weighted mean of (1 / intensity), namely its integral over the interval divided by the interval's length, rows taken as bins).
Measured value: 0.02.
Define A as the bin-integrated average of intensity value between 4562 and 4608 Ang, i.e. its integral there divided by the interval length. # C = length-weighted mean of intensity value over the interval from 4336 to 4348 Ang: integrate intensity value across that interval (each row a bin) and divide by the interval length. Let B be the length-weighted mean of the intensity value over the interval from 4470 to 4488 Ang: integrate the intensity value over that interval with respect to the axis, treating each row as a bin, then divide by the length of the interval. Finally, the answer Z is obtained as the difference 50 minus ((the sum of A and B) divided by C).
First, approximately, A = 9.5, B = 9.1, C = 10.8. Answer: 48.26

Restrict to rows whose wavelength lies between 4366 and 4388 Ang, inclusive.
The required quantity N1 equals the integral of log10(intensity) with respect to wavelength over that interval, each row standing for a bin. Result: 22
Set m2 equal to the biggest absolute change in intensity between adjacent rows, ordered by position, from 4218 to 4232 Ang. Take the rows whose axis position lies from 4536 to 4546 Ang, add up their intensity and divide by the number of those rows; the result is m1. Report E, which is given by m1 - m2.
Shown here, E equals 7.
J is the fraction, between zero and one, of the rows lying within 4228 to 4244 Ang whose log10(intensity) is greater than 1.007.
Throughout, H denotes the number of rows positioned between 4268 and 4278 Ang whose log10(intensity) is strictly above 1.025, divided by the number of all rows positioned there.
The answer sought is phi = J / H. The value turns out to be 1.00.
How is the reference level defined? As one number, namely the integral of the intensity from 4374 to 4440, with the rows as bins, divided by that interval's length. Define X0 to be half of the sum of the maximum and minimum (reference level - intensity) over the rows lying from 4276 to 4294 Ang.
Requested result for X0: -3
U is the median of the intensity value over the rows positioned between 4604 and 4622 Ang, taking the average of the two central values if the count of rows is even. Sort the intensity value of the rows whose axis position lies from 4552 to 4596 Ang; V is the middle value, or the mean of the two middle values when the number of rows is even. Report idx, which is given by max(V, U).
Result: 11.1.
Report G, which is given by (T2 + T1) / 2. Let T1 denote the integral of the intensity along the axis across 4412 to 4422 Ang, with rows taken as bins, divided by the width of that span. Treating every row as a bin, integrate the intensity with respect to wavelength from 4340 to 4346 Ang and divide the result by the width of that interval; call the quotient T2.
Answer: 10.2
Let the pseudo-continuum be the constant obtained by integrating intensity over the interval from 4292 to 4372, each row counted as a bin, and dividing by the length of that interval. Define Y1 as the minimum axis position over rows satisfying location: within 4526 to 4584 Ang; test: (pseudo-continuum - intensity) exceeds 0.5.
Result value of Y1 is 4531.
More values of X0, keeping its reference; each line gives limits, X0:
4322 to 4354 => -1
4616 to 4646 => -3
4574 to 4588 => 0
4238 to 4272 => -3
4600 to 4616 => -2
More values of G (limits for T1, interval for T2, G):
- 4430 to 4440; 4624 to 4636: 10.1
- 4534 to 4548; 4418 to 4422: 9.8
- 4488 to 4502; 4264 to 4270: 11.0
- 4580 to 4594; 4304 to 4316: 10.2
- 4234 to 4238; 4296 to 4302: 12.2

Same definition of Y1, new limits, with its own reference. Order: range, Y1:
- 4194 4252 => 4221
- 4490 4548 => 4491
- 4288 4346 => 4311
